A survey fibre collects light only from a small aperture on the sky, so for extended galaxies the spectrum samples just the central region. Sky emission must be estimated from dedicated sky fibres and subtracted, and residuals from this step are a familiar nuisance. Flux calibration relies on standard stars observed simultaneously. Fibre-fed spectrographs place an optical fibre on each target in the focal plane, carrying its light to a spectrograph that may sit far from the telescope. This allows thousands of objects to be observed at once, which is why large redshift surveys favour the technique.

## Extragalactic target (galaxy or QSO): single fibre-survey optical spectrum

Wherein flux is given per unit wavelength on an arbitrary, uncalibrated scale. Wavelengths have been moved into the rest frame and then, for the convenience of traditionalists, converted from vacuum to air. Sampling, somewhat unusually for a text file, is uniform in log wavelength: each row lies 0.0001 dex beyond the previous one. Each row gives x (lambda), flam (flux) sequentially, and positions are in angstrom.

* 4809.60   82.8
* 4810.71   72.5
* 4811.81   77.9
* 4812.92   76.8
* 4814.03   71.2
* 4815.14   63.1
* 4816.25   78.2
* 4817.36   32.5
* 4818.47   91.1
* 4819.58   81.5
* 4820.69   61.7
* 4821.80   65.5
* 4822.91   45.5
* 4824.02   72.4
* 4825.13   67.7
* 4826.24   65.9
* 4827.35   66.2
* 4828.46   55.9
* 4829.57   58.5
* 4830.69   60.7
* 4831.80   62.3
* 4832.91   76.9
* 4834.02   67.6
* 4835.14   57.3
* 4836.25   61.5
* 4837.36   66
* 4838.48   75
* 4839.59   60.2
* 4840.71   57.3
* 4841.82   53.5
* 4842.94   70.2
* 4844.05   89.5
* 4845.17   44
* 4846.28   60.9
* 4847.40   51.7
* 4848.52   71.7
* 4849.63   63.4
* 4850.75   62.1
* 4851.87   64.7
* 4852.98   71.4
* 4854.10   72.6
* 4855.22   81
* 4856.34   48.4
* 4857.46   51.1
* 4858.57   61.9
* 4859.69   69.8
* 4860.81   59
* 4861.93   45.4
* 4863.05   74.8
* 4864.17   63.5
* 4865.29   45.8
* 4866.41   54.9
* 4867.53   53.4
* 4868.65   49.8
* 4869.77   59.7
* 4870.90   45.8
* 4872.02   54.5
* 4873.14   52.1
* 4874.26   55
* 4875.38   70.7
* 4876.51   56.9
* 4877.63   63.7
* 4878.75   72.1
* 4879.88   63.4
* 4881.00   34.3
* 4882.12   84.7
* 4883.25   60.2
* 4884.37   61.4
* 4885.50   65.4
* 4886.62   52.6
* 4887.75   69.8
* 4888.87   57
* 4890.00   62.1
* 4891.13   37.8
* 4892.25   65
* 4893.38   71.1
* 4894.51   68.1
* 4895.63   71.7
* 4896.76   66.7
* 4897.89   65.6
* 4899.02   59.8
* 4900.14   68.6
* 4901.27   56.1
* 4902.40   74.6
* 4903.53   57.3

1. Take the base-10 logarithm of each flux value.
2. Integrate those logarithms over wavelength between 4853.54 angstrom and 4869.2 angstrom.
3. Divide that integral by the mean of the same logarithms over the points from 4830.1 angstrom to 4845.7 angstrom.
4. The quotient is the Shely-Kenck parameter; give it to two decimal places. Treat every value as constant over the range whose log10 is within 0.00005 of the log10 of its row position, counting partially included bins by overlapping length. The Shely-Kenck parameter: 15.35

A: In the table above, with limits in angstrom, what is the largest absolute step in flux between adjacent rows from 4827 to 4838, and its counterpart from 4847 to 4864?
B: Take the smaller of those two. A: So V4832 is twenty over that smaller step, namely 1.4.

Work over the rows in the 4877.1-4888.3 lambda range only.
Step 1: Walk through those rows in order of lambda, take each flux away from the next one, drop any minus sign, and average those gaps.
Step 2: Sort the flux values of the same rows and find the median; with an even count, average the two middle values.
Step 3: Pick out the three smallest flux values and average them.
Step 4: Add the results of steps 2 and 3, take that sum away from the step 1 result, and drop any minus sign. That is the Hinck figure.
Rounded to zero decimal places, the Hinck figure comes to 95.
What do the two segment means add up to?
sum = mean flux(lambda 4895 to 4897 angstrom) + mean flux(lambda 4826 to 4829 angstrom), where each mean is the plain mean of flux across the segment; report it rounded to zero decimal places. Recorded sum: 132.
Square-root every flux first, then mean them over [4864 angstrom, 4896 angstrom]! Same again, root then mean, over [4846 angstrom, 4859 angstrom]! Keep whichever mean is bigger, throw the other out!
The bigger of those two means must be 7.94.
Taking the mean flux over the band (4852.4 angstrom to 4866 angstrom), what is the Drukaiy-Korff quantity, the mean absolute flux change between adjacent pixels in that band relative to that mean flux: 0.21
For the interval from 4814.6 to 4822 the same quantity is 0.38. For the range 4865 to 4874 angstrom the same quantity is 0.13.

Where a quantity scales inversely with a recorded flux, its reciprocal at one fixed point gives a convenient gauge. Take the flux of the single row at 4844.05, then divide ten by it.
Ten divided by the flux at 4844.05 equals 0.11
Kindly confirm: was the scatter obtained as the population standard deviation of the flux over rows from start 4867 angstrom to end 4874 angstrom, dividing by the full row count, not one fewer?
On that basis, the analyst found 4.3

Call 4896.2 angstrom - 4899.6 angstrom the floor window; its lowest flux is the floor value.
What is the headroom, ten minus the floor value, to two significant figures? -50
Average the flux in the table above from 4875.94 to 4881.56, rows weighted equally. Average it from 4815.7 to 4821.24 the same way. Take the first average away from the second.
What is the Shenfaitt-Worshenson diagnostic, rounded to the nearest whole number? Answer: 11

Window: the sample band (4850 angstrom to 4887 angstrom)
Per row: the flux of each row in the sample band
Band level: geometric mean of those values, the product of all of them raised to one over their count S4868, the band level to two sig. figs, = 59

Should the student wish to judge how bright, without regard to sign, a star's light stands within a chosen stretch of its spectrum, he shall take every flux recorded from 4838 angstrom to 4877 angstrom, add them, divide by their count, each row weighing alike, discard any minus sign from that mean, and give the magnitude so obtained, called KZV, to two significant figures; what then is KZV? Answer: 61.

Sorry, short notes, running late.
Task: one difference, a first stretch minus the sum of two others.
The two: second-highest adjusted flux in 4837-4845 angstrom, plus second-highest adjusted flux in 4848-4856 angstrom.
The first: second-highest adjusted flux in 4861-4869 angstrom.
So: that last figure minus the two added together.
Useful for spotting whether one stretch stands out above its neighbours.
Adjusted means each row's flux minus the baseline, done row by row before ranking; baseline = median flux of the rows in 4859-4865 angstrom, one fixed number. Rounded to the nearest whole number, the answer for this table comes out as -21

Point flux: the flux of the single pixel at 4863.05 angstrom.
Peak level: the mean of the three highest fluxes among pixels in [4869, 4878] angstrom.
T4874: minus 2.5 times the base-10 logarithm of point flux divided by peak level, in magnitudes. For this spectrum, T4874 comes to -0.16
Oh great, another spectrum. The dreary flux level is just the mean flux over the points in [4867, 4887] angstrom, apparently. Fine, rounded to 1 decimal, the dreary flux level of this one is 58.7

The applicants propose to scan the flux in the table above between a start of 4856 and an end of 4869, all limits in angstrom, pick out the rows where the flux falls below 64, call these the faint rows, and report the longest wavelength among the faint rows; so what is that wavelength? 4868.65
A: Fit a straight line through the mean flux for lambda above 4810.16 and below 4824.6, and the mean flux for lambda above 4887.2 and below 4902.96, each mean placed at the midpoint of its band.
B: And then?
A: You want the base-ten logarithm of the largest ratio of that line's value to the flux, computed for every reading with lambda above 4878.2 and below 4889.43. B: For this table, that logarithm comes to 0.276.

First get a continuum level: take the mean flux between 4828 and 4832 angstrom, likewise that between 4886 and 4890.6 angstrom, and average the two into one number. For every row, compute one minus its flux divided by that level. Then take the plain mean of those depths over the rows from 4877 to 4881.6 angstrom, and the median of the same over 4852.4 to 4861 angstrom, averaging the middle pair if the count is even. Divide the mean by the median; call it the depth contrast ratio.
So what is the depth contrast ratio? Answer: -0.2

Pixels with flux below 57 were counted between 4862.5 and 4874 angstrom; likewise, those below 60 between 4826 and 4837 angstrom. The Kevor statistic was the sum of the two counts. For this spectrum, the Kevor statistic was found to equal 10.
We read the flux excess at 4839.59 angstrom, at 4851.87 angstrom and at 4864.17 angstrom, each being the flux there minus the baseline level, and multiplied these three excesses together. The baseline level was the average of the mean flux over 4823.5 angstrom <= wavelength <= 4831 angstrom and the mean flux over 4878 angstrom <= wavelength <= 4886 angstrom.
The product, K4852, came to 0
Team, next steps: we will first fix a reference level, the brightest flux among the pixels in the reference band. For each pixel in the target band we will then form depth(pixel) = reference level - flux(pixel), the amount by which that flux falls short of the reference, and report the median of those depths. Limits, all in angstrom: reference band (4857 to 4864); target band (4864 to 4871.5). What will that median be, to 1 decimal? 21.4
